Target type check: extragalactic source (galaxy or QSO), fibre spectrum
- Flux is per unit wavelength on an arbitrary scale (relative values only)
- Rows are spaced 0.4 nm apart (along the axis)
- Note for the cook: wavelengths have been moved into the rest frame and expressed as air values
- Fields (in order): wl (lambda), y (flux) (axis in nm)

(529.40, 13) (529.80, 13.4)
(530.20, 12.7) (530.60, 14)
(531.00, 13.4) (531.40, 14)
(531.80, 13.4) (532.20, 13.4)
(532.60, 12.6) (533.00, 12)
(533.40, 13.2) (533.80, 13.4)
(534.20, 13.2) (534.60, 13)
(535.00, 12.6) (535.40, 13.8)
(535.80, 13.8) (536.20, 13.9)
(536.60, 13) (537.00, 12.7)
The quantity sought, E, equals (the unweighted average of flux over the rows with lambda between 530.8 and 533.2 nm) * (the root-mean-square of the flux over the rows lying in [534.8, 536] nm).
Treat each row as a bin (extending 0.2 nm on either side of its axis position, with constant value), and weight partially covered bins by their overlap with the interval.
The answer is 176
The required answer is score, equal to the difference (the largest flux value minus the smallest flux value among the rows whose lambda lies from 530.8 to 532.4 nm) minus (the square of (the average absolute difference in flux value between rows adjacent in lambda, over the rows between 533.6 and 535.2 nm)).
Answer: 0.5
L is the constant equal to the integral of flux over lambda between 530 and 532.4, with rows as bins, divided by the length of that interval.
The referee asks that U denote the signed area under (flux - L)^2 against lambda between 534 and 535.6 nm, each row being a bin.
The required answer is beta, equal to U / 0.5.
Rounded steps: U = 0.478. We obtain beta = 0.96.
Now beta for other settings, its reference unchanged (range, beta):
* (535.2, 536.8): 0.49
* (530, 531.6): 0.92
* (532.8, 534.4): 1.89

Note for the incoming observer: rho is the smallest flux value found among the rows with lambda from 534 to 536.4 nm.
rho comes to 12.6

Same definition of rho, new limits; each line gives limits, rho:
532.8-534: 12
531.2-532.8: 12.6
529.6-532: 12.7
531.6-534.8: 12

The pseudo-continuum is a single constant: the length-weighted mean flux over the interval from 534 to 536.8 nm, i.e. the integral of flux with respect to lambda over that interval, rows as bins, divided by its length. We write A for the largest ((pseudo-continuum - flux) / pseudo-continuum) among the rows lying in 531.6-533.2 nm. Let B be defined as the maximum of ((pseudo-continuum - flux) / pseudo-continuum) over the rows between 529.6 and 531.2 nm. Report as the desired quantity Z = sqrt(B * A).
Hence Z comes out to 0.069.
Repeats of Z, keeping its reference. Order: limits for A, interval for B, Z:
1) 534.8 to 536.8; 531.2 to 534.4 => 0.074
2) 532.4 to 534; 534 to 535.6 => 0.074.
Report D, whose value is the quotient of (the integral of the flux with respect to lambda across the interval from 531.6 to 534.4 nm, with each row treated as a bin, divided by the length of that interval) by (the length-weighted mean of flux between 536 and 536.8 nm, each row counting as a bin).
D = 0.97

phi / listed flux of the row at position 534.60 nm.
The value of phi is 13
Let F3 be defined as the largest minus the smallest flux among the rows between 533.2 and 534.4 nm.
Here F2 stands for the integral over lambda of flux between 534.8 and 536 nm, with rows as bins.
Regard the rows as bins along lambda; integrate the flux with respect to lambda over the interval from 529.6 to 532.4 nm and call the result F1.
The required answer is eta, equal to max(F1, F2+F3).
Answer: 38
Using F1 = 38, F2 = 16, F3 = 0.20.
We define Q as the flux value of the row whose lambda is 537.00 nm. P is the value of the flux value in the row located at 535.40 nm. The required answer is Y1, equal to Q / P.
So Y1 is 0.92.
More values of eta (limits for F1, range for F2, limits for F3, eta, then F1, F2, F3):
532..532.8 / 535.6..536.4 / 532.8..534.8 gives 12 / 10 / 11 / 1.40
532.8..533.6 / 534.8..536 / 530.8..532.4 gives 17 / 10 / 16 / 0.60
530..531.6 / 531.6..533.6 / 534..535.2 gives 26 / 22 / 26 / 0.60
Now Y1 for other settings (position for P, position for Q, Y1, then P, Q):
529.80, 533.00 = 0.90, 13.4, 12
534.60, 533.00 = 0.92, 13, 12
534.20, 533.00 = 0.91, 13.2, 12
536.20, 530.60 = 1.01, 13.9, 14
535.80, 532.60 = 0.91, 13.8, 12.6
